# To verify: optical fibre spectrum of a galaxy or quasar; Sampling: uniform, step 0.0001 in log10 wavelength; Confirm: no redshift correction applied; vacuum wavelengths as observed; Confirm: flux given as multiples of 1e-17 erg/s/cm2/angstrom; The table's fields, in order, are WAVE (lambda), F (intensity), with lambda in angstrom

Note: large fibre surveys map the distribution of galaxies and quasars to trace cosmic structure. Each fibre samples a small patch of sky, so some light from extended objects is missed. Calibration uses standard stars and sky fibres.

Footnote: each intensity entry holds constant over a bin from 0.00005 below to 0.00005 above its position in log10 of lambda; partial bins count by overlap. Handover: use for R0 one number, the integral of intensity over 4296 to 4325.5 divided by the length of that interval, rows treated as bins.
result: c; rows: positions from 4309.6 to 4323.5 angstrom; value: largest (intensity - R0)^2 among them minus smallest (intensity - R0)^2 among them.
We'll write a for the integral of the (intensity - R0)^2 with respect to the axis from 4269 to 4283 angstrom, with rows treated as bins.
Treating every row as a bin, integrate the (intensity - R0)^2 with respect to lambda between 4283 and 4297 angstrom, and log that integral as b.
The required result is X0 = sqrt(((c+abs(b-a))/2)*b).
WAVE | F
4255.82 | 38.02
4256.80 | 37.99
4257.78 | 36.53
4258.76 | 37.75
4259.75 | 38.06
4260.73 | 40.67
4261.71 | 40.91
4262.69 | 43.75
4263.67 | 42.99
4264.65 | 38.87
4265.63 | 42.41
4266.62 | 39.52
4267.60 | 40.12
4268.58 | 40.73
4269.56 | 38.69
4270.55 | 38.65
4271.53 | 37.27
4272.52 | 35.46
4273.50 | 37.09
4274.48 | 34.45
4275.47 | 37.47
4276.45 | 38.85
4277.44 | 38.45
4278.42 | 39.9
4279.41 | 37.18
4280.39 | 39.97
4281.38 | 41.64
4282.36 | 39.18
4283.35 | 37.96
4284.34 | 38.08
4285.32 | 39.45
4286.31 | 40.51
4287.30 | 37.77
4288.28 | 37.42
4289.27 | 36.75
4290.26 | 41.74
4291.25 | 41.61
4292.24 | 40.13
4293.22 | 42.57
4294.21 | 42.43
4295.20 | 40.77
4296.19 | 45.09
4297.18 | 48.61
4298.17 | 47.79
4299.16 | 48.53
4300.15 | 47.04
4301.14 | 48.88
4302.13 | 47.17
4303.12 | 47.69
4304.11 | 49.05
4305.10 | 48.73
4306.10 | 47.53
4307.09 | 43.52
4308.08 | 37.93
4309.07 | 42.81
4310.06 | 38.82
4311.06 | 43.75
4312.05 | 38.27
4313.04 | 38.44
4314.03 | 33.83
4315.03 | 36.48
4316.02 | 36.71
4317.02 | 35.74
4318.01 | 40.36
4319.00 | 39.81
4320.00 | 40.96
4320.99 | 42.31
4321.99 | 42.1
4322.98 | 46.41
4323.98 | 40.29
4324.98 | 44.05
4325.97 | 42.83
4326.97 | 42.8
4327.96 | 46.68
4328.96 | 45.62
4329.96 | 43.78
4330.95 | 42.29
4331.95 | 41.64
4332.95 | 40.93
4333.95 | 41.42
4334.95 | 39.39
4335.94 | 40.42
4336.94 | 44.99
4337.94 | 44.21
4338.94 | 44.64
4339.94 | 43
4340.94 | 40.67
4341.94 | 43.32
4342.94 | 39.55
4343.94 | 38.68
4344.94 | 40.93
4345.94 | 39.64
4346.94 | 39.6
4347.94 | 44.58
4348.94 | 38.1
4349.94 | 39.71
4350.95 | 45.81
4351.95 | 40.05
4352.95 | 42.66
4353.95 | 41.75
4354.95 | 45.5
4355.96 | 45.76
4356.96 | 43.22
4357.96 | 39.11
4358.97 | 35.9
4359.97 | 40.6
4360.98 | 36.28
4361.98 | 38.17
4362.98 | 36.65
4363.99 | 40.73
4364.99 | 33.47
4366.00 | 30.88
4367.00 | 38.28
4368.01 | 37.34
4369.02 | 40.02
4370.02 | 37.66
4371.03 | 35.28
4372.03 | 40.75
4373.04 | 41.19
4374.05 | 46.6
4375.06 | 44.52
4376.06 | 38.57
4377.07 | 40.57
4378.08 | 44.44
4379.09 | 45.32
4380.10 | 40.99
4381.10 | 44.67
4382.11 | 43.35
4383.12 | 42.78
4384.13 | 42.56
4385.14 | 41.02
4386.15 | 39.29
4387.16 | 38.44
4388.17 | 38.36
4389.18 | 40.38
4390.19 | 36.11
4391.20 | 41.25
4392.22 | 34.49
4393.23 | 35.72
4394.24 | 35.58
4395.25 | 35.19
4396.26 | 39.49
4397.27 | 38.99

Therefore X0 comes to 155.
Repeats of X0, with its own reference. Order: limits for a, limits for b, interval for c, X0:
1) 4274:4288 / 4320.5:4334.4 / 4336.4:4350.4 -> 84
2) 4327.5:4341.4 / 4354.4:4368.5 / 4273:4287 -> 346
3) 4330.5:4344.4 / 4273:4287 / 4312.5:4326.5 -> 221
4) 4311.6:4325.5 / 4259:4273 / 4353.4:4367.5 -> 155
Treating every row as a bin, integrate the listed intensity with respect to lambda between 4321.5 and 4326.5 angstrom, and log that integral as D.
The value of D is 216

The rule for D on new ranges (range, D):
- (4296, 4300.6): 219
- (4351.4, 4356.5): 220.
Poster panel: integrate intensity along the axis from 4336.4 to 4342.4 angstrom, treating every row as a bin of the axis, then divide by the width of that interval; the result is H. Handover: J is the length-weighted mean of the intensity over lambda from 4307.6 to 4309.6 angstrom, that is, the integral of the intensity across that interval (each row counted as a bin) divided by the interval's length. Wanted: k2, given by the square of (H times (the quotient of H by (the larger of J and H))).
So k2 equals 1885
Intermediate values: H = 43.4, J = 40.5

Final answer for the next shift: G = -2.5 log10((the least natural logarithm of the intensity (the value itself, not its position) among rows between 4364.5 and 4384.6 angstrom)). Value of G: -1.34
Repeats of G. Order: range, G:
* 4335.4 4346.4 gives -1.41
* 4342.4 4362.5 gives -1.38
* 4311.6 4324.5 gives -1.37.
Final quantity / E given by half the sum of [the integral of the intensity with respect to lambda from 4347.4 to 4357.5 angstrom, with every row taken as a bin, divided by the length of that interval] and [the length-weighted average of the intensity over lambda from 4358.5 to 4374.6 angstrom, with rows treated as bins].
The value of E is 40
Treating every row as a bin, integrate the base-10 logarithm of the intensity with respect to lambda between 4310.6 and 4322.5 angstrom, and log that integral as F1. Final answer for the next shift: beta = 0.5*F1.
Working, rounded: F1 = 18.9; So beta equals 9.47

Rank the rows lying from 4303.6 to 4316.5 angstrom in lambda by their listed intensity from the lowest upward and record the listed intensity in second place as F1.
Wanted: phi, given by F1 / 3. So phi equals 12.2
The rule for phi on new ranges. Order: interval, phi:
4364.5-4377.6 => 11.2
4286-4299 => 12.5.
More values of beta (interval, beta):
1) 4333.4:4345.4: 9.72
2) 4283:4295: 9.59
